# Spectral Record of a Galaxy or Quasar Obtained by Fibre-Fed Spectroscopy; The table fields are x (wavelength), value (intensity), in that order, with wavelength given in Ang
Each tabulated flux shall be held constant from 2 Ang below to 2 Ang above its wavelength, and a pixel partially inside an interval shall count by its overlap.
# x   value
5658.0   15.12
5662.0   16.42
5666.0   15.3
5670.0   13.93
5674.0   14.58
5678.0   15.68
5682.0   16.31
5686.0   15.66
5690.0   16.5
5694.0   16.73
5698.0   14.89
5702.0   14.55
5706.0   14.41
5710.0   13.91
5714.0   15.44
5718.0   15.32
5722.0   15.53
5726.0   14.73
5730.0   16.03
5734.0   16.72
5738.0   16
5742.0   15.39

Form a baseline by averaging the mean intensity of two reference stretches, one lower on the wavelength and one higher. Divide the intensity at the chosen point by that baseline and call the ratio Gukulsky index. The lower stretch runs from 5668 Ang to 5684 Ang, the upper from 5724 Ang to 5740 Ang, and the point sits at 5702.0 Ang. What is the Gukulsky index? 0.94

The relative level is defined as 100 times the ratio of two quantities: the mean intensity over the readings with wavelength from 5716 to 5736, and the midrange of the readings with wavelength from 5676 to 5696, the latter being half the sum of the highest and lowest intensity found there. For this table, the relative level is 97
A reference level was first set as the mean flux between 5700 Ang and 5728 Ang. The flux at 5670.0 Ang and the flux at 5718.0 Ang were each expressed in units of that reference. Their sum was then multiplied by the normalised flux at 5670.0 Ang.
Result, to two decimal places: 1.85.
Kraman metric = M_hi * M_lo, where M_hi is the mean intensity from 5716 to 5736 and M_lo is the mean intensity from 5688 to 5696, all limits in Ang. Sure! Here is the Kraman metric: 260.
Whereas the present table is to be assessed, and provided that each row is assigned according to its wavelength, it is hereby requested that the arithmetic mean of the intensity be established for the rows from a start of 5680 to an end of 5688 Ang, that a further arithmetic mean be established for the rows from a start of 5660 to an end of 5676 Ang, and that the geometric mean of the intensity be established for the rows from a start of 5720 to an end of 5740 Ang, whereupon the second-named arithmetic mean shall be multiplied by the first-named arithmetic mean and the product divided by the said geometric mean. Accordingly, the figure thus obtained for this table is 15.2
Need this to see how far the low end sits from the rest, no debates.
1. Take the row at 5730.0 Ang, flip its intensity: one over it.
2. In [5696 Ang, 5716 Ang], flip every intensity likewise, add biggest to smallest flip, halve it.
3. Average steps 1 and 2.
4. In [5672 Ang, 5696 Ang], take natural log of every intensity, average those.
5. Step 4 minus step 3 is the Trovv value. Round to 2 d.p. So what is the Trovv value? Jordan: 2.70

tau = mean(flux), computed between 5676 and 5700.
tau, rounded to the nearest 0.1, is 16.0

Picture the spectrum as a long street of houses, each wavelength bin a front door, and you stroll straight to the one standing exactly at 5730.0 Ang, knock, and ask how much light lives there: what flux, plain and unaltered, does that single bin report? 16.03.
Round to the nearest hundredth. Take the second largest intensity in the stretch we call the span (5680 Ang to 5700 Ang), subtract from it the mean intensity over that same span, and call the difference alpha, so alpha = 0.48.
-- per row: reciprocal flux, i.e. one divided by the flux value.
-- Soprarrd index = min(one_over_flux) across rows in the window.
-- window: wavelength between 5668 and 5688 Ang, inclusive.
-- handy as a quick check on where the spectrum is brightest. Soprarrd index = 0.0613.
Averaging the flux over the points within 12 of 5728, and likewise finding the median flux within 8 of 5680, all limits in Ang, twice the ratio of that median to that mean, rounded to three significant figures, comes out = 1.99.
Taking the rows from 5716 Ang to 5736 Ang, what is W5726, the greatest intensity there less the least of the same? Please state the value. 2.0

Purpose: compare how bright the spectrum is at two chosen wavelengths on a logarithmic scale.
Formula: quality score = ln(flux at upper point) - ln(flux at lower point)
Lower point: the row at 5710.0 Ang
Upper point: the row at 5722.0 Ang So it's 0.11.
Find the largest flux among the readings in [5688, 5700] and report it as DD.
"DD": 16.73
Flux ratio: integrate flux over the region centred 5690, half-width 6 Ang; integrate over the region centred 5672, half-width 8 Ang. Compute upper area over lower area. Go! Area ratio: 0.8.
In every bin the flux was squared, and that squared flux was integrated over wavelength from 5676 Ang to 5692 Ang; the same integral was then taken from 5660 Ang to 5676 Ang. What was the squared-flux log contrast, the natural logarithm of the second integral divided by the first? -0.12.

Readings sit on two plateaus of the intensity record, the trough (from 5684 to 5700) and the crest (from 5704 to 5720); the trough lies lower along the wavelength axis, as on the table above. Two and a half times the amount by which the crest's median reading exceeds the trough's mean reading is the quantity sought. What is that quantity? -2.7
